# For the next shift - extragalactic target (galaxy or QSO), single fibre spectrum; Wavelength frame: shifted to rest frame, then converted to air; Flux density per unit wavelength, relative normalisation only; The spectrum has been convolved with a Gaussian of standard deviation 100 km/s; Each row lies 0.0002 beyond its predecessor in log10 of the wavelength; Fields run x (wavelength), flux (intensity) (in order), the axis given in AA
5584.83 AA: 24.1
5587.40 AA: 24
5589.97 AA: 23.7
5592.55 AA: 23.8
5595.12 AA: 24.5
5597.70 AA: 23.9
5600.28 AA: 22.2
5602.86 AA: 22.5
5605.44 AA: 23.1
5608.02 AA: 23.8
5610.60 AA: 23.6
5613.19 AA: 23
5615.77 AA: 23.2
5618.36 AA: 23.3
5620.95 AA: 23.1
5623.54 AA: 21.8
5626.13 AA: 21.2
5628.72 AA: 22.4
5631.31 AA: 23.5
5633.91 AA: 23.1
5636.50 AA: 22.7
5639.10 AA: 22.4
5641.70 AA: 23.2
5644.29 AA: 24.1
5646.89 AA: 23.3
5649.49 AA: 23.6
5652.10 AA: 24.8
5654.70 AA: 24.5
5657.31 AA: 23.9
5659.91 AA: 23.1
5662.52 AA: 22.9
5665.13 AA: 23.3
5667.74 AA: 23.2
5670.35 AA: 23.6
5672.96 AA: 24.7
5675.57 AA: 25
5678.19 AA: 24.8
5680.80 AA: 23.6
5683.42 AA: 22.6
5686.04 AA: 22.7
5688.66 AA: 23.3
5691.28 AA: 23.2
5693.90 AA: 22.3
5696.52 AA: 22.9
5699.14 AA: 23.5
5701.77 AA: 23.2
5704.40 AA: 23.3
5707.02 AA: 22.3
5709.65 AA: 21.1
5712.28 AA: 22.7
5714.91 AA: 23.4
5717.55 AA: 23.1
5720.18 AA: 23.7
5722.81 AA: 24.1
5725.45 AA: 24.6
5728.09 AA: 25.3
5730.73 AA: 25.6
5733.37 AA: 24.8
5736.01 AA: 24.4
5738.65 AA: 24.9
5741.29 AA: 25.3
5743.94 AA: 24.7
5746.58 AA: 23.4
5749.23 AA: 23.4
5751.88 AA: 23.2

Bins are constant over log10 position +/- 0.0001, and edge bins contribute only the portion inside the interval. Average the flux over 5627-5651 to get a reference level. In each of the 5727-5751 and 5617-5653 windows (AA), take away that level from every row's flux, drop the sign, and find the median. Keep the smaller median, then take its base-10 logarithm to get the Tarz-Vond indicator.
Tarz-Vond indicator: -0.347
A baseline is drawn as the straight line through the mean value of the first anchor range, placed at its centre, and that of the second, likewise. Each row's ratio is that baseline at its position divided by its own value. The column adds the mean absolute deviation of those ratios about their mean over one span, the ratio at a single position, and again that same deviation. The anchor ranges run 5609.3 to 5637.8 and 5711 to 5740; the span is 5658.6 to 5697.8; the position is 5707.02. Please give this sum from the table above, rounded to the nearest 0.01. 1.13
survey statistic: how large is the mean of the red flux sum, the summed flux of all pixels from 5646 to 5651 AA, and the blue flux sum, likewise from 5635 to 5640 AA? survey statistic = 46.0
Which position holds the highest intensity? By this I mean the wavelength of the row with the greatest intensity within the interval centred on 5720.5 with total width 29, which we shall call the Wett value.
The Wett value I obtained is 5730.73 AA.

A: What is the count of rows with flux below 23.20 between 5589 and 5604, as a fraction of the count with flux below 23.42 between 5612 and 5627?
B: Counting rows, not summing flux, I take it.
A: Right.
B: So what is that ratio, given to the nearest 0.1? 0.3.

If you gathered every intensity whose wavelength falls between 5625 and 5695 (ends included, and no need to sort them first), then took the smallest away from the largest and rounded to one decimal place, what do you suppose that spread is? 3.8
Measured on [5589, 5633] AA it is 3.3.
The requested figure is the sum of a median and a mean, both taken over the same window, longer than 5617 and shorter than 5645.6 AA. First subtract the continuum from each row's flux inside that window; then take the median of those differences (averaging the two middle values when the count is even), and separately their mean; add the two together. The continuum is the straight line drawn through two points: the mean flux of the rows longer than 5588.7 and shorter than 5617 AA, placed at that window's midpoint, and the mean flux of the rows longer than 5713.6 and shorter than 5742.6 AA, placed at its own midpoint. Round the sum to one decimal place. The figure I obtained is -1.4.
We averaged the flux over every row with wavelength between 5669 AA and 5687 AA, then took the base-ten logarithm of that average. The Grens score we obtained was 1.378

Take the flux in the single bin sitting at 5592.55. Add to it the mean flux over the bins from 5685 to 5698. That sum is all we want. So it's 46.7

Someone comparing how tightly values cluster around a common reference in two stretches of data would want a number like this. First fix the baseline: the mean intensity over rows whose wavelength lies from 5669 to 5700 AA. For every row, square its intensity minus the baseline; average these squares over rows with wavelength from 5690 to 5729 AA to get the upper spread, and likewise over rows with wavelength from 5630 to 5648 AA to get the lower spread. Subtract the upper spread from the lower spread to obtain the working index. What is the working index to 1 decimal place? -0.6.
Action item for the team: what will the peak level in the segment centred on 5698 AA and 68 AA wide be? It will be 25.6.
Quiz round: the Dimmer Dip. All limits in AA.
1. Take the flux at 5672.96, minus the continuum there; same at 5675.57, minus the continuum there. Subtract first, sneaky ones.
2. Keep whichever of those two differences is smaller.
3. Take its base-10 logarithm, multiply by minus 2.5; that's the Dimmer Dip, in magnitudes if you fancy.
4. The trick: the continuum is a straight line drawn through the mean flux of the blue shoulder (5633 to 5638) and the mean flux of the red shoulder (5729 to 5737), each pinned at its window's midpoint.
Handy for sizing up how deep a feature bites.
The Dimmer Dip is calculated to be -0.02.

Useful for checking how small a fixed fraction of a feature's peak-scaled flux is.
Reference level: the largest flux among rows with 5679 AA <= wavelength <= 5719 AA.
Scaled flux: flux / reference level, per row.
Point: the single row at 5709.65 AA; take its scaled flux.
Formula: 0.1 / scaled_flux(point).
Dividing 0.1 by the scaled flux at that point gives 0.1118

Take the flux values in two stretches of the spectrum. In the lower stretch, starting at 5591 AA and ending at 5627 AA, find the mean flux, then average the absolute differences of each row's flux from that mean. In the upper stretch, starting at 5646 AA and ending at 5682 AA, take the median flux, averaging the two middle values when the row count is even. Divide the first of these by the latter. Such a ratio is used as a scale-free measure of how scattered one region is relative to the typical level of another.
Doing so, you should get 0.028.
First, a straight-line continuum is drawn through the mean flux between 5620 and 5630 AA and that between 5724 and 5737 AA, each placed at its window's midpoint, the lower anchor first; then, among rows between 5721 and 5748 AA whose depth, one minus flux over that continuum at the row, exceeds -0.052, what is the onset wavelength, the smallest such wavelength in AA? 5722.81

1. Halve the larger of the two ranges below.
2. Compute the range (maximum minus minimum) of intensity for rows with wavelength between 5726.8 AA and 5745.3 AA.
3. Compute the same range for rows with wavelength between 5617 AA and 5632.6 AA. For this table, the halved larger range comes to 1.15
